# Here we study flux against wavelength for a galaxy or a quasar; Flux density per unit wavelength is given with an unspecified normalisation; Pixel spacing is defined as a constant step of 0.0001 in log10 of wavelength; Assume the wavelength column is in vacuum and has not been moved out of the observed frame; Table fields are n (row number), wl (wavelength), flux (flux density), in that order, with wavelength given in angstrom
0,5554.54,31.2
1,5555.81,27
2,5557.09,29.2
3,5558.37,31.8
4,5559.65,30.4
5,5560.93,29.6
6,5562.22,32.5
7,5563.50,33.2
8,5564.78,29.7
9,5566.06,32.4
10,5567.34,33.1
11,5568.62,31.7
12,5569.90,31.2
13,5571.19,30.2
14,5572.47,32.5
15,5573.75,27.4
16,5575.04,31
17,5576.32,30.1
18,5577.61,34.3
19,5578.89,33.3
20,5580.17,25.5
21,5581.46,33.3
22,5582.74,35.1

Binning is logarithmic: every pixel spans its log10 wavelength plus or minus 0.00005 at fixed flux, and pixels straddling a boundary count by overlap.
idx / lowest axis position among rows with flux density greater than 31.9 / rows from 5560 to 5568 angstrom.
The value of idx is 5562.22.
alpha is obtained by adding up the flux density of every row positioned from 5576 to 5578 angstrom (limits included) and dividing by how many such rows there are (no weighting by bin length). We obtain 32.2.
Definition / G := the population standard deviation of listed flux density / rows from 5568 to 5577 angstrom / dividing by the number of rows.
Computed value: 1.5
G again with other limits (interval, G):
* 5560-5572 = 1.3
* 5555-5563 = 1.8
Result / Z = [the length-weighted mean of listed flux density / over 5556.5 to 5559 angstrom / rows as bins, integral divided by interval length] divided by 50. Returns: 0.61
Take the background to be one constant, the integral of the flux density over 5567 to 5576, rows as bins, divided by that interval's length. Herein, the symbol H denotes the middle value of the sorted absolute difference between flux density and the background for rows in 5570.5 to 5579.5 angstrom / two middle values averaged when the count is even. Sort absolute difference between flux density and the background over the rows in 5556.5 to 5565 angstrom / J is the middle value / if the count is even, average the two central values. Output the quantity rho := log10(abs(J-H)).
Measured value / -0.6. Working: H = 1.6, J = 1.31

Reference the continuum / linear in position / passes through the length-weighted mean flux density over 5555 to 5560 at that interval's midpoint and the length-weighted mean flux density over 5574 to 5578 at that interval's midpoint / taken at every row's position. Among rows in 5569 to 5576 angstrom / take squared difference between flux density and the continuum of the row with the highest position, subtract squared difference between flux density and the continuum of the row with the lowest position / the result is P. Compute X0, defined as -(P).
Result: 0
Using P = 0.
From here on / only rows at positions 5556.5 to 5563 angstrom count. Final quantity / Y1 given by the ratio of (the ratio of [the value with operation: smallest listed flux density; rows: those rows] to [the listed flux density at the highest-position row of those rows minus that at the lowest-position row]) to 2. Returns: 4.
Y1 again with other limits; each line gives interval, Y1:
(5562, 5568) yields 25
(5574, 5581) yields -2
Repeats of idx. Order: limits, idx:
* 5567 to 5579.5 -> 5567.34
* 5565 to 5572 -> 5566.06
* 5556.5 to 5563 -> 5562.22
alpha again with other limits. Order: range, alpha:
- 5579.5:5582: 29.4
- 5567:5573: 31.7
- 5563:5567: 31.8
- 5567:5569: 32.4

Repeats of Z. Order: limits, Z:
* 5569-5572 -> 0.62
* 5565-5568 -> 0.65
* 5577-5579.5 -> 0.68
